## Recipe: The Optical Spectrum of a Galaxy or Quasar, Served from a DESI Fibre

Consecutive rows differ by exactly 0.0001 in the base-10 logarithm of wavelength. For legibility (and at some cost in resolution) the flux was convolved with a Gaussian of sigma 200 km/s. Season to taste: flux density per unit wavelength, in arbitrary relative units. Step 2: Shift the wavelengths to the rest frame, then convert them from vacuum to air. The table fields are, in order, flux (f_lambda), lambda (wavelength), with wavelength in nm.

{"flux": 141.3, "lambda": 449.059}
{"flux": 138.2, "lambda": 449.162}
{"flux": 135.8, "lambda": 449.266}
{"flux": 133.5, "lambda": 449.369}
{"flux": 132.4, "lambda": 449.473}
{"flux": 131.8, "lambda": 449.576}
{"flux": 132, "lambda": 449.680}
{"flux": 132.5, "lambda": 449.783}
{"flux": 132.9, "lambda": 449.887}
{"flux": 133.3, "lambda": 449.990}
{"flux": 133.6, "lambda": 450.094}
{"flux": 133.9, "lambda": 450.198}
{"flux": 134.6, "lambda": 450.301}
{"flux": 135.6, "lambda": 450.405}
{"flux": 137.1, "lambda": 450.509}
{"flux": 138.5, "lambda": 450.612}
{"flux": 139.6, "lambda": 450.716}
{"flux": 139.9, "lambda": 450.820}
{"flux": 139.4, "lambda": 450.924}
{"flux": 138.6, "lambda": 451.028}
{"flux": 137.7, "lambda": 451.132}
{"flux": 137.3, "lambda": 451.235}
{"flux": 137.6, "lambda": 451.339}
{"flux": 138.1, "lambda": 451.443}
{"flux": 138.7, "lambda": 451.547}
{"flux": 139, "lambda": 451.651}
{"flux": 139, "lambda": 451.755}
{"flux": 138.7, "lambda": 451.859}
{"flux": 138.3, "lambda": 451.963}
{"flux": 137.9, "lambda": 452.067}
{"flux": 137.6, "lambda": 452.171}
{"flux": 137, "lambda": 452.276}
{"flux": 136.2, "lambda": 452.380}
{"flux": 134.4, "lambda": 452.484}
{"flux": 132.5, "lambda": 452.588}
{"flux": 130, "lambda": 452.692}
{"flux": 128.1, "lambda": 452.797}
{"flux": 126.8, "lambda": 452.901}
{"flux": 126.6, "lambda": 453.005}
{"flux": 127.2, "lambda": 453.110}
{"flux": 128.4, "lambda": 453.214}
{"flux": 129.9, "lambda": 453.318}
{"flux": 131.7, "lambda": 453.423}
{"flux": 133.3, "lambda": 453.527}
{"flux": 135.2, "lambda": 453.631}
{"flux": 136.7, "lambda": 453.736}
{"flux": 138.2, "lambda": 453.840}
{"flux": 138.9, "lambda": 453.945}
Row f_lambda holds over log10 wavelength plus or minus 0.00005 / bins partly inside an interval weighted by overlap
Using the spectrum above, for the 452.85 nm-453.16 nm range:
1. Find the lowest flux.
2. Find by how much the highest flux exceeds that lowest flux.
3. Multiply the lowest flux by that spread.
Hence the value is 76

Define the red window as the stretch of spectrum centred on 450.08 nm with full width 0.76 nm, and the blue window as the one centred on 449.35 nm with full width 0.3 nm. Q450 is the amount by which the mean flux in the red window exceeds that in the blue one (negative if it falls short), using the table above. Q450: 0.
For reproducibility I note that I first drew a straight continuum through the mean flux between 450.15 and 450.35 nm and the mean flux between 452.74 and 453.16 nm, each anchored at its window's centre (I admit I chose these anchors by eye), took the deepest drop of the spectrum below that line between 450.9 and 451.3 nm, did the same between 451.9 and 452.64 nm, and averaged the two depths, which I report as -5.0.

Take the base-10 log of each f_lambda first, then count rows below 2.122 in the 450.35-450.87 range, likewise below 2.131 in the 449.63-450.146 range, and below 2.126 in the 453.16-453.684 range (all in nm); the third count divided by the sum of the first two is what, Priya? 0.80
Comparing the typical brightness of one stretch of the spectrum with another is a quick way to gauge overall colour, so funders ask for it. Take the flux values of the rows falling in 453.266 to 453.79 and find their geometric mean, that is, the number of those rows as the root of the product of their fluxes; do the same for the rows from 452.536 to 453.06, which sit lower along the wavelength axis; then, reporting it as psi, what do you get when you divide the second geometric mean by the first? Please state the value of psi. 0.97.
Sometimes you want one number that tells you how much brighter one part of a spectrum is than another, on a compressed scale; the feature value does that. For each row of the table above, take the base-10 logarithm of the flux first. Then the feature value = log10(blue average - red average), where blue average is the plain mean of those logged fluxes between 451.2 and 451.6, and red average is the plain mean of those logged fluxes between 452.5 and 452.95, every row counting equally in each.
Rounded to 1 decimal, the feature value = -1.6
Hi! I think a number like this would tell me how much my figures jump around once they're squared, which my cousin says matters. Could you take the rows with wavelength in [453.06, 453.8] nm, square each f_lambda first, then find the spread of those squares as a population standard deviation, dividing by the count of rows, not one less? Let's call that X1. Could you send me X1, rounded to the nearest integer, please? 859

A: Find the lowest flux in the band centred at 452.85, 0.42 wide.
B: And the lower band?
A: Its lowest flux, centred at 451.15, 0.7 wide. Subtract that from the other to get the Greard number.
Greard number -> -11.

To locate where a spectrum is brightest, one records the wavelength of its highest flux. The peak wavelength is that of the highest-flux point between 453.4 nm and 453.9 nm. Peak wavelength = 453.840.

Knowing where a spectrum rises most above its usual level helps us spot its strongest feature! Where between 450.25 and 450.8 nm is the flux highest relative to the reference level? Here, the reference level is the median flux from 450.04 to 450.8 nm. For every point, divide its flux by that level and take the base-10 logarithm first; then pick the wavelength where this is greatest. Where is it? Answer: 450.716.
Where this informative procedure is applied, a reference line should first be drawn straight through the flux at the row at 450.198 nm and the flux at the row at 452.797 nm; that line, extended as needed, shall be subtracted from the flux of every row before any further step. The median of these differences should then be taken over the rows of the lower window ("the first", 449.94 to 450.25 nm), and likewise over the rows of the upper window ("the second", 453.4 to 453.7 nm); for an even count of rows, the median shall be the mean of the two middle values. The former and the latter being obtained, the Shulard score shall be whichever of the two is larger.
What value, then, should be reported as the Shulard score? 6.8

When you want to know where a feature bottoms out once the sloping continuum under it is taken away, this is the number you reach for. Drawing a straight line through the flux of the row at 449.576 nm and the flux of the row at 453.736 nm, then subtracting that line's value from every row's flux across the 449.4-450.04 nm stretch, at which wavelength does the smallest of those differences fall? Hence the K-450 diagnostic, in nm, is 449.576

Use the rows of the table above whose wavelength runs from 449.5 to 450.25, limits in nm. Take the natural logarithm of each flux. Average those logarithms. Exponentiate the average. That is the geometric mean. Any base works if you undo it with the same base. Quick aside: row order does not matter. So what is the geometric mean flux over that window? 133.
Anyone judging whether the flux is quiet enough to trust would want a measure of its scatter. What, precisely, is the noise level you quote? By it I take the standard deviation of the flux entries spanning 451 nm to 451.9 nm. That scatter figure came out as 0.6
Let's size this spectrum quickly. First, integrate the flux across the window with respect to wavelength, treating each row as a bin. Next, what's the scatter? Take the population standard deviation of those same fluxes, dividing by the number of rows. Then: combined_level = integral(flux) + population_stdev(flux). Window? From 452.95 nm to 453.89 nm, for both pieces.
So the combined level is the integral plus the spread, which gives 128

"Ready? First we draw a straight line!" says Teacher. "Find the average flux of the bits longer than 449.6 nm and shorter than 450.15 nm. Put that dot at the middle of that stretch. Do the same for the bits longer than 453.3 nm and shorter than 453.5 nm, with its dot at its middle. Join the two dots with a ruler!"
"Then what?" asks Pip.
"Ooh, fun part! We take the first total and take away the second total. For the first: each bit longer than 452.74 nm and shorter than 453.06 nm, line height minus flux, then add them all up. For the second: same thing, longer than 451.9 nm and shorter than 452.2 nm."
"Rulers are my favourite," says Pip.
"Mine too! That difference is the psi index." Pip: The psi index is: 31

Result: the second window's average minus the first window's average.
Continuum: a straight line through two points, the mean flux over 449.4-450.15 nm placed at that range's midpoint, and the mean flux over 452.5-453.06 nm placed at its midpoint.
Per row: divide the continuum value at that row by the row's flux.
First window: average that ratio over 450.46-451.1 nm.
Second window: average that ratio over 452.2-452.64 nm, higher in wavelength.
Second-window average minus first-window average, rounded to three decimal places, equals 0.011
